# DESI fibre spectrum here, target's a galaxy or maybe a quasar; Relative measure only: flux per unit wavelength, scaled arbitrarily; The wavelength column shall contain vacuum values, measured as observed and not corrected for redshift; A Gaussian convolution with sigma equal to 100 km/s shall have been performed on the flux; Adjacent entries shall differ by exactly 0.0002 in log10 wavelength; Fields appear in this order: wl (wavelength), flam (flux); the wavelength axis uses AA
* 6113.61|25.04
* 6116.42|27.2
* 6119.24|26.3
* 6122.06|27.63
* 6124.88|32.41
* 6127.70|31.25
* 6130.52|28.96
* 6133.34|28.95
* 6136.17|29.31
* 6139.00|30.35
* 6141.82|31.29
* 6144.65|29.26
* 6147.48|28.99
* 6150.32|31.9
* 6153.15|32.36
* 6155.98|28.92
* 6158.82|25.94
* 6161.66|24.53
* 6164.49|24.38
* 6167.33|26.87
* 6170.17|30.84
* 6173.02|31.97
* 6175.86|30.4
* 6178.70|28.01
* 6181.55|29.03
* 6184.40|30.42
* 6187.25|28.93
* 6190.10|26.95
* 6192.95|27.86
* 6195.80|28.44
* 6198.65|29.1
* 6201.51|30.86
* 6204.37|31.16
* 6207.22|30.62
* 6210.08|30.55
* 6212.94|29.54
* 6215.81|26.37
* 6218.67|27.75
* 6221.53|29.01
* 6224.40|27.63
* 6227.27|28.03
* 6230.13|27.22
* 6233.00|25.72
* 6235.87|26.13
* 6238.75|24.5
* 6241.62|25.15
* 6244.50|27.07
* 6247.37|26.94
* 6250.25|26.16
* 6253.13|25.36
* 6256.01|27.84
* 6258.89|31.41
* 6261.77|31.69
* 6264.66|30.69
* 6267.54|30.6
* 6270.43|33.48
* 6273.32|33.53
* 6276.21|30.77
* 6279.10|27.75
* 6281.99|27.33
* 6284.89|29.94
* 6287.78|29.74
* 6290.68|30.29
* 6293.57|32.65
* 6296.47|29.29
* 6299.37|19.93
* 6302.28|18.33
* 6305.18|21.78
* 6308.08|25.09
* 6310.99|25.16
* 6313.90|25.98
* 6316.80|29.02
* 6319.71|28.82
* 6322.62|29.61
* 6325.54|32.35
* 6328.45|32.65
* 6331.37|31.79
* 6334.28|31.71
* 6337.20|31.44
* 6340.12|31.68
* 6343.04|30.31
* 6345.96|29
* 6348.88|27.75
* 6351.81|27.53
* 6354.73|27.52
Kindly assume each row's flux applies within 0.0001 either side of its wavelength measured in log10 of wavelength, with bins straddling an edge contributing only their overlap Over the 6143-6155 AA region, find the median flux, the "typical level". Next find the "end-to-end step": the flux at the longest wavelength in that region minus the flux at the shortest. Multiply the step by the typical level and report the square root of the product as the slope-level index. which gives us 9.7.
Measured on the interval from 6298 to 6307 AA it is 6.1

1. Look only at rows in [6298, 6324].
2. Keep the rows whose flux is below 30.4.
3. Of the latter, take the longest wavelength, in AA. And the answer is 6322.62 AA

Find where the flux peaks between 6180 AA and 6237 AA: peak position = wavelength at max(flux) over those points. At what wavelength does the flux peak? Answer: 6204.37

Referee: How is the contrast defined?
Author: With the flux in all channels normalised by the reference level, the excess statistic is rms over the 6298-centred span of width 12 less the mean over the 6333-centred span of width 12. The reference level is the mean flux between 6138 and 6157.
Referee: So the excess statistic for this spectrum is -0.20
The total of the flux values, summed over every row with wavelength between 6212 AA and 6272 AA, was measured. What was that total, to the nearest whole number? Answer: 588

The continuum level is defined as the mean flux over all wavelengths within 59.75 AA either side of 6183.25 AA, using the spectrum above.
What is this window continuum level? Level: 28.8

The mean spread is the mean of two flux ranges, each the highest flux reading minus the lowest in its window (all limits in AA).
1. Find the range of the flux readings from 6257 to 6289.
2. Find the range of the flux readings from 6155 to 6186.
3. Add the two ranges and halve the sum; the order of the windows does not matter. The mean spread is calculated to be 7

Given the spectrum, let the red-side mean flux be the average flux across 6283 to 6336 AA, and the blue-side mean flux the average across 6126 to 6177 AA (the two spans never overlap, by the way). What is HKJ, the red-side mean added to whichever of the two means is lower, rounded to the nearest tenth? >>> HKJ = 56.0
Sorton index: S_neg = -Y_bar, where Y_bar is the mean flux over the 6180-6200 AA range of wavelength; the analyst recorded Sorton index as -28.7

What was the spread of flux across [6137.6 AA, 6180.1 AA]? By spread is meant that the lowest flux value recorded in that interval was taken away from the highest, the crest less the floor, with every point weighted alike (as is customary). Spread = 8.0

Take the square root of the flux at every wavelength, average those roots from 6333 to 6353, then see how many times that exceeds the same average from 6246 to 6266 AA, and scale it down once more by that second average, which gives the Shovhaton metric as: 0.192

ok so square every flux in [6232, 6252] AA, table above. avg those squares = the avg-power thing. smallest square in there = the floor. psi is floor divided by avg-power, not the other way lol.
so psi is 0.89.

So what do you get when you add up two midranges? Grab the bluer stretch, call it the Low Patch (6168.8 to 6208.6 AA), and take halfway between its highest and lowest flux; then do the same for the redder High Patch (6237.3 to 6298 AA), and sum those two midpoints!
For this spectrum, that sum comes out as 58.5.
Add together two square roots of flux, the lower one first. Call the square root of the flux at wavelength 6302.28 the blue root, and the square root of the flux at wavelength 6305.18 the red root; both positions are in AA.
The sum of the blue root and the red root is 8.9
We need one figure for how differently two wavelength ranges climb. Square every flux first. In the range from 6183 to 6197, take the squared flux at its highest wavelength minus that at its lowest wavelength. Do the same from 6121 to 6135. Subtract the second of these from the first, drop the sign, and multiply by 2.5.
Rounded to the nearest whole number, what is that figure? 478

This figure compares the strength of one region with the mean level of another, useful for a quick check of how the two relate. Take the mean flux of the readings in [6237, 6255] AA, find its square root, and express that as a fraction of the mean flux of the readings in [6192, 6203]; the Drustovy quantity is 0.175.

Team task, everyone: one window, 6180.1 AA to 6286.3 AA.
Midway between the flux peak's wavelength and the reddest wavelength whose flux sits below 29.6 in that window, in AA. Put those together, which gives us 6277.7 AA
